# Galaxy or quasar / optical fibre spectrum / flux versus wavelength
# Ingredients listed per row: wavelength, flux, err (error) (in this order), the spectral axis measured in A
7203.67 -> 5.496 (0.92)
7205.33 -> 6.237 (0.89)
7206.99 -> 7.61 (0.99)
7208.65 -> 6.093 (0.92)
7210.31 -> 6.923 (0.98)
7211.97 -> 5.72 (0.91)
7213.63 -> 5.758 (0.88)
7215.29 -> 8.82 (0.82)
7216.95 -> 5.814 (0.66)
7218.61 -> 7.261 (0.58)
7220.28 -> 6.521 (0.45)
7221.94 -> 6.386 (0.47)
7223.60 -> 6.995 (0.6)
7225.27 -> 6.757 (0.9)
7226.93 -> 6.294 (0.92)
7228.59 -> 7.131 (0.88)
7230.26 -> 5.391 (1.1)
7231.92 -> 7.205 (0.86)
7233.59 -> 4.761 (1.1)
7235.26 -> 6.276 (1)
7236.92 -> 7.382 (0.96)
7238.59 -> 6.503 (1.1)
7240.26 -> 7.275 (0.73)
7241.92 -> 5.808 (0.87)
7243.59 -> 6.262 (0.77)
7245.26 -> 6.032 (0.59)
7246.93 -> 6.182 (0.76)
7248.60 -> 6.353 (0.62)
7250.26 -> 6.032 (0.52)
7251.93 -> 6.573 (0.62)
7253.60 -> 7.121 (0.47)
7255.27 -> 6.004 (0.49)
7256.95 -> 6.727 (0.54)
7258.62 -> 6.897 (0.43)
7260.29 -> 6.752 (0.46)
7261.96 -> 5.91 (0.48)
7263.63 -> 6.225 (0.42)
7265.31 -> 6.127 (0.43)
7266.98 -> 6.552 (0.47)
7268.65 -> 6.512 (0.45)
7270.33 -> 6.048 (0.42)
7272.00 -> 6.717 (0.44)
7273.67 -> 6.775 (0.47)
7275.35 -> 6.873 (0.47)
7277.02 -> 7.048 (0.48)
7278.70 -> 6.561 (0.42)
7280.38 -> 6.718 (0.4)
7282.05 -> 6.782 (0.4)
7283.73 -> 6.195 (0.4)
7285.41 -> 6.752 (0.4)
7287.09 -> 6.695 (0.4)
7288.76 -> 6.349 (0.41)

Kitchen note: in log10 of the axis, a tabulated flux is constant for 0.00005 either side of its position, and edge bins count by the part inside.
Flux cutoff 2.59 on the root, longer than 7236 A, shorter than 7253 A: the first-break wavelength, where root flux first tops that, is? 7236.92 A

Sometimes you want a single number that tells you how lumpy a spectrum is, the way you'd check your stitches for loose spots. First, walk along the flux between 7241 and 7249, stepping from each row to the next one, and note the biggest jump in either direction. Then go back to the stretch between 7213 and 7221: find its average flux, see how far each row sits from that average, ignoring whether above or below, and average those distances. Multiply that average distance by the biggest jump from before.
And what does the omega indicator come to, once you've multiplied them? 0.44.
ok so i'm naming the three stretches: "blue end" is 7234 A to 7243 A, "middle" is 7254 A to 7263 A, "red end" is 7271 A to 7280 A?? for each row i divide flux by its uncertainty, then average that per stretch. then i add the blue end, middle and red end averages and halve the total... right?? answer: 17.9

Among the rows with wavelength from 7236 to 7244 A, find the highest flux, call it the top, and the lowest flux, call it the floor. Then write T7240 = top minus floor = 1.57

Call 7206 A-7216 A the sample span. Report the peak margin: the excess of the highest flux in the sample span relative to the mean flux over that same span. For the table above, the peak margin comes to 2.0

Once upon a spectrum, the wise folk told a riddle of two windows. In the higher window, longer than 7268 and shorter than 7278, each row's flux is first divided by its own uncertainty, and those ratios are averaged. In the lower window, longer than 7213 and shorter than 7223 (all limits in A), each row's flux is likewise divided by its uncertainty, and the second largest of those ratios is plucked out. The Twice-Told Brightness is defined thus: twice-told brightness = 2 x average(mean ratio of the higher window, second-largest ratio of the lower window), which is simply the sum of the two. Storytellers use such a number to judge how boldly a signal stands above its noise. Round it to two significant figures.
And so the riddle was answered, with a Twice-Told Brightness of 28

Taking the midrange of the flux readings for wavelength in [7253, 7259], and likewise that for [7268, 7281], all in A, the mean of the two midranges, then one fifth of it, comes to 1.31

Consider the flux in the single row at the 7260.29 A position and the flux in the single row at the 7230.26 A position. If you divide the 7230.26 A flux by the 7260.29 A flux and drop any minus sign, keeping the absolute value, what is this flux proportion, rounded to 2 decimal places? 0.80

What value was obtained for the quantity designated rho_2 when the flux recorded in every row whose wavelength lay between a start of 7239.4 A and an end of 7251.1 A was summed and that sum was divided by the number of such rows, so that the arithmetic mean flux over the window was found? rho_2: 6.28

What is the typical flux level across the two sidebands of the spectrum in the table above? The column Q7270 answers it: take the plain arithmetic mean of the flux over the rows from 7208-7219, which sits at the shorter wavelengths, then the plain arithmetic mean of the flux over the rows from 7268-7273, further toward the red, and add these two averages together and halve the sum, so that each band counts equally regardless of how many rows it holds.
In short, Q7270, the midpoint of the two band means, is 6.53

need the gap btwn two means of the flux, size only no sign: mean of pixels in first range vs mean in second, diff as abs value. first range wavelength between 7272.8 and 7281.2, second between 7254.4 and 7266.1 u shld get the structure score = 0.42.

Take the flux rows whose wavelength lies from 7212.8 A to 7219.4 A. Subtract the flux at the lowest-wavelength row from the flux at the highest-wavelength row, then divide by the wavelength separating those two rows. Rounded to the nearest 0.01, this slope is 0.30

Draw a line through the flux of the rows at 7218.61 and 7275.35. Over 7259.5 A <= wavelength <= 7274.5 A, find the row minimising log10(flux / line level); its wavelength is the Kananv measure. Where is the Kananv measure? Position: 7261.96 A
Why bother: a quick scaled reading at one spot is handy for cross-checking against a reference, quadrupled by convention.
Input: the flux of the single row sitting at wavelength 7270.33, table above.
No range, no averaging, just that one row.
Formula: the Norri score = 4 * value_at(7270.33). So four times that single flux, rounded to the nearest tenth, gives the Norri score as 24.2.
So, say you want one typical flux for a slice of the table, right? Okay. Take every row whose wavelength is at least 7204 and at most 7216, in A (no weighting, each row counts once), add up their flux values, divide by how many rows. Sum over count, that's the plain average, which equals 6.7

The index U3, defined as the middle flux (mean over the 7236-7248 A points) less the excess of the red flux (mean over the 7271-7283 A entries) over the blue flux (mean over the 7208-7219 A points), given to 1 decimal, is 6.3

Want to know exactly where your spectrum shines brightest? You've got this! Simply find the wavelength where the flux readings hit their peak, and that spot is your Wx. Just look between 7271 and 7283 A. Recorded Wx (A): 7277.02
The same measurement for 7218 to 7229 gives 7218.61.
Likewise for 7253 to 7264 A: 7253.60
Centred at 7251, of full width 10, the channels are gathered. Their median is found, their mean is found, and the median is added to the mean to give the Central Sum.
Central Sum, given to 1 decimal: 12.6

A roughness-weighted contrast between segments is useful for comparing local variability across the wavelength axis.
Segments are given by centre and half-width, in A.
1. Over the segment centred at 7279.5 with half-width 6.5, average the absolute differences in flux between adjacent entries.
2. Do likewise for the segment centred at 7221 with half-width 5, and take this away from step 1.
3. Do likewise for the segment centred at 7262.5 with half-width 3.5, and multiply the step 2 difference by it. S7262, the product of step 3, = -0.14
